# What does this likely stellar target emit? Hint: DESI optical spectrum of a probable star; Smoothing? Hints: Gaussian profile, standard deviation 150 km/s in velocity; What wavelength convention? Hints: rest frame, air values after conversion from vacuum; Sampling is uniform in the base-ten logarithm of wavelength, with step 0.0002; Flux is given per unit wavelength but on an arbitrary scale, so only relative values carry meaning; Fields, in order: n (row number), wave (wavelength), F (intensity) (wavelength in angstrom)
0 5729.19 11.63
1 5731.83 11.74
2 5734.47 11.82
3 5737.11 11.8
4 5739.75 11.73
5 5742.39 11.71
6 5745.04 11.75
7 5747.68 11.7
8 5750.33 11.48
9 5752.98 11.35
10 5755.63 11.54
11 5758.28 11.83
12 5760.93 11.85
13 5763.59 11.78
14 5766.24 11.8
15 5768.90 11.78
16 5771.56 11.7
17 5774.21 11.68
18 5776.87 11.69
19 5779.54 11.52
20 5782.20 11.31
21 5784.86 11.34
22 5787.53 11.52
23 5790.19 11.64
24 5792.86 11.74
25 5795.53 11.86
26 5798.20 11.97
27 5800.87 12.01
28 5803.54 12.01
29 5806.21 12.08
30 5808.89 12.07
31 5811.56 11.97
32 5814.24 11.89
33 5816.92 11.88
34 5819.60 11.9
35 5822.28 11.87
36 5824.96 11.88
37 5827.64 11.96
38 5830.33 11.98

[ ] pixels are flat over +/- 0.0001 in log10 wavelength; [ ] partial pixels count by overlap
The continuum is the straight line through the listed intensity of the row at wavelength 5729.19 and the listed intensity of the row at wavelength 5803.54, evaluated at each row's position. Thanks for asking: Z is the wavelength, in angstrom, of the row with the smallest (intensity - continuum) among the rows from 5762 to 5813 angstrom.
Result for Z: 5782.20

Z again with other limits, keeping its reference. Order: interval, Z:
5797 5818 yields 5816.92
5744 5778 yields 5752.98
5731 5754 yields 5752.98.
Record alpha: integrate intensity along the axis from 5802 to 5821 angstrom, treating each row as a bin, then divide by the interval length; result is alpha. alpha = 12.0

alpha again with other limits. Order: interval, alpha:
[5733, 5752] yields 11.7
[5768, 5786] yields 11.6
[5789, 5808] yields 11.9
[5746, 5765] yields 11.7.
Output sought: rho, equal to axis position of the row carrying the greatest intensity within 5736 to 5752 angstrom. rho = 5737.11 angstrom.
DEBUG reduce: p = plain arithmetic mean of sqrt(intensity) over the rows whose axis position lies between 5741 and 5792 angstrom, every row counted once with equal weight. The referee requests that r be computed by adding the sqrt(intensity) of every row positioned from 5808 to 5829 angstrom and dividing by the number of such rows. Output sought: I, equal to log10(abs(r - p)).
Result -1.4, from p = 3.41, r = 3.45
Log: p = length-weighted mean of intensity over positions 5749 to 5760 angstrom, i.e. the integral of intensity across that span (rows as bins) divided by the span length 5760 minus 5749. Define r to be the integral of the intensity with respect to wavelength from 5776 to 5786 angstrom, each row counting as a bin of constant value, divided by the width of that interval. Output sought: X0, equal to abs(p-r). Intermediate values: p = 11.56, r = 11.5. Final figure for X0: 0.11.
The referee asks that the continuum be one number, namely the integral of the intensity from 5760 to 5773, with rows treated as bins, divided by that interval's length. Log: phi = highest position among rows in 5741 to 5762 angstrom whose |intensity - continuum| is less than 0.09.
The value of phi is 5760.93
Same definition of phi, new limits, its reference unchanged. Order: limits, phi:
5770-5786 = 5776.87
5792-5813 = 5795.53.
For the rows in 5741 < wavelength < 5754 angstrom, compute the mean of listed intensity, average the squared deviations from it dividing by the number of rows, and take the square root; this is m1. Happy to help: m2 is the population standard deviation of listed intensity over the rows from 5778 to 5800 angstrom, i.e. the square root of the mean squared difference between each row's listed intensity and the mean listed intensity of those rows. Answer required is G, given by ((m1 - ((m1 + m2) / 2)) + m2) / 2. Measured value 0.094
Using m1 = 0.156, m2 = 0.22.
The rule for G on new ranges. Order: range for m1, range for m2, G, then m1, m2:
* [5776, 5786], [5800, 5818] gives 0.057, 0.153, 0.07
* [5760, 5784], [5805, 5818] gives 0.061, 0.159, 0.09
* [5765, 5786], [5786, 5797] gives 0.076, 0.179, 0.13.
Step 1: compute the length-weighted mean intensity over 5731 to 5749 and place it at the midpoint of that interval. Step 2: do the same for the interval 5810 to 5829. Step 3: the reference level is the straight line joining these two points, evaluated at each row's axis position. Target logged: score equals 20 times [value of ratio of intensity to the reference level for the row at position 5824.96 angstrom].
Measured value 19.9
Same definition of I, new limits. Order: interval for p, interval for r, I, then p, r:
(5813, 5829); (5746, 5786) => -1.4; 3.45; 3.41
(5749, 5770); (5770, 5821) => -1.8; 3.42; 3.43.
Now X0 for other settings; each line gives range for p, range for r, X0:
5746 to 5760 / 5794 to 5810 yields 0.40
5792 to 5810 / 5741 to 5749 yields 0.24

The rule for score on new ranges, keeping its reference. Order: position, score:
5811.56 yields 20.1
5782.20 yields 19.1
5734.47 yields 20.1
